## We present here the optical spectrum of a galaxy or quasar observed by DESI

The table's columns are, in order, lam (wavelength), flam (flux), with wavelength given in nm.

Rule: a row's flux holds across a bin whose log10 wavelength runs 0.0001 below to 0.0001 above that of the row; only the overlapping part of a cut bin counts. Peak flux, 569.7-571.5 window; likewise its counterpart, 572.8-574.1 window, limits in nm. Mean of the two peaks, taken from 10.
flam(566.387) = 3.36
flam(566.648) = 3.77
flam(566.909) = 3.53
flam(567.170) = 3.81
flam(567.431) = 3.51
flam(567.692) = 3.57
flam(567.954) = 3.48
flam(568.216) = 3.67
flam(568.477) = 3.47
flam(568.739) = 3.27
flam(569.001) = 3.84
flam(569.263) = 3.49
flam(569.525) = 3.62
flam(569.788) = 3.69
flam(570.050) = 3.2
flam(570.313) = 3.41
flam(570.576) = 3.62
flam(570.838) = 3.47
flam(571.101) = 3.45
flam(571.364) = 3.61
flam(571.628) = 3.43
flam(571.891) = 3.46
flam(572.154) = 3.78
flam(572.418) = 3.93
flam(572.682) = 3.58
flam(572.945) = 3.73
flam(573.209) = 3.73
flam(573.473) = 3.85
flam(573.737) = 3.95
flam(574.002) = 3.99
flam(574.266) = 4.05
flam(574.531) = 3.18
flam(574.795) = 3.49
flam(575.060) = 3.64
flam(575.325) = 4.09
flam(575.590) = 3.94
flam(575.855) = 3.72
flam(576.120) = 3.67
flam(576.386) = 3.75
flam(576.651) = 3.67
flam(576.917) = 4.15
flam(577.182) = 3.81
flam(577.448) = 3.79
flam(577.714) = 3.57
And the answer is 6.16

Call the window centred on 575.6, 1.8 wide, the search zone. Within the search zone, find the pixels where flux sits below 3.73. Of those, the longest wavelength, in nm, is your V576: 576.120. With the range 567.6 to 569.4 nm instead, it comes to 569.263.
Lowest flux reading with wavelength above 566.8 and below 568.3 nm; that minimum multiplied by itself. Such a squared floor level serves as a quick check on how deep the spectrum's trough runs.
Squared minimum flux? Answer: 12.1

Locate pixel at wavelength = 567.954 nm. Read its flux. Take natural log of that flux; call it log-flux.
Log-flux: 1.25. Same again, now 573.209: 1.32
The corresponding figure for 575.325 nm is 1.41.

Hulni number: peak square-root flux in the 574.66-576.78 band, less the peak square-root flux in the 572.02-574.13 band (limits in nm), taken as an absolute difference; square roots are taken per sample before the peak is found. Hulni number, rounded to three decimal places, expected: 0.025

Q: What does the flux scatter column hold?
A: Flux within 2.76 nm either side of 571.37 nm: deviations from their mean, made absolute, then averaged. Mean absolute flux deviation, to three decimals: 0.179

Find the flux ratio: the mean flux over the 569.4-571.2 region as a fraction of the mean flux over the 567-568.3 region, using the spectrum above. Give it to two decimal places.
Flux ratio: 0.97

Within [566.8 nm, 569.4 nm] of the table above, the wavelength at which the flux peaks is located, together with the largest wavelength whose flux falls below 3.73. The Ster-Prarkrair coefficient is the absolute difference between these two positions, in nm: 0.26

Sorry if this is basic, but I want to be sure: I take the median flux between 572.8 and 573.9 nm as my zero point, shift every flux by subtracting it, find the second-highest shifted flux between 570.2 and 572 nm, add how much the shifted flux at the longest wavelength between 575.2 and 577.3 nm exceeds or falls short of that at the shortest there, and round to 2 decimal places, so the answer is -0.46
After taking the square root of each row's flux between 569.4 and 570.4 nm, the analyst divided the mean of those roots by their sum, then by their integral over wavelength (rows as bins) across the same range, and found 0.13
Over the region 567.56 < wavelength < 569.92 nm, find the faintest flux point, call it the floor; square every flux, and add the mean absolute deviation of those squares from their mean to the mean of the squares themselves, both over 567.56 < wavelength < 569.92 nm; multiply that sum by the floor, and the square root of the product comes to 6.7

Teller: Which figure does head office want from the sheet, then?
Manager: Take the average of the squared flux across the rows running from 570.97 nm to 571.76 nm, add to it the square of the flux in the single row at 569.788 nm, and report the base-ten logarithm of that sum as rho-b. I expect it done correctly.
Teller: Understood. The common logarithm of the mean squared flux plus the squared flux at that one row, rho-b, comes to 1.41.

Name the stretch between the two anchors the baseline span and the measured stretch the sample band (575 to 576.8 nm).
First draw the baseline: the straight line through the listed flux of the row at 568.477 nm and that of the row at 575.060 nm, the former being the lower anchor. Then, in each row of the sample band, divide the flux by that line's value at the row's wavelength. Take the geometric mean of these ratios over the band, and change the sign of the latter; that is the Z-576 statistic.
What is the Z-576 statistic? -1.033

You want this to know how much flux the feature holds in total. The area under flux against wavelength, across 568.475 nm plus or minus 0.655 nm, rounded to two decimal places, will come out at 4.64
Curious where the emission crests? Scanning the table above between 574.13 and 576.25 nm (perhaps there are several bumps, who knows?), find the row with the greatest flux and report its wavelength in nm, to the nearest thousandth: 575.325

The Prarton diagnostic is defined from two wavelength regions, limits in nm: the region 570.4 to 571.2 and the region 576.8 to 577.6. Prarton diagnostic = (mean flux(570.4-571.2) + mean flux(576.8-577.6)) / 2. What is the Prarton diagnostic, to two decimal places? 3.71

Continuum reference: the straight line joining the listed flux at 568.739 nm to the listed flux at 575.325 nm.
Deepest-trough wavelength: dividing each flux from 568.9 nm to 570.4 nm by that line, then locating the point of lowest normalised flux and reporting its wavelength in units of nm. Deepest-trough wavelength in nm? 570.050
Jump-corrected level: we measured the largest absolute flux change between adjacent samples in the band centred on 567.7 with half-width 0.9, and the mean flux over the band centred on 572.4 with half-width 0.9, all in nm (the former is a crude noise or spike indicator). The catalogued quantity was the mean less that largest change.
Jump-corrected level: 3.36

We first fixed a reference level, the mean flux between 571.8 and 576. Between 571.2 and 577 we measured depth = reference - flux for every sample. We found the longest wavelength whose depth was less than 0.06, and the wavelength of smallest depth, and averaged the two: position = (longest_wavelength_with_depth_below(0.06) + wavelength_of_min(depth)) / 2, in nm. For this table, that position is 576.92 nm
